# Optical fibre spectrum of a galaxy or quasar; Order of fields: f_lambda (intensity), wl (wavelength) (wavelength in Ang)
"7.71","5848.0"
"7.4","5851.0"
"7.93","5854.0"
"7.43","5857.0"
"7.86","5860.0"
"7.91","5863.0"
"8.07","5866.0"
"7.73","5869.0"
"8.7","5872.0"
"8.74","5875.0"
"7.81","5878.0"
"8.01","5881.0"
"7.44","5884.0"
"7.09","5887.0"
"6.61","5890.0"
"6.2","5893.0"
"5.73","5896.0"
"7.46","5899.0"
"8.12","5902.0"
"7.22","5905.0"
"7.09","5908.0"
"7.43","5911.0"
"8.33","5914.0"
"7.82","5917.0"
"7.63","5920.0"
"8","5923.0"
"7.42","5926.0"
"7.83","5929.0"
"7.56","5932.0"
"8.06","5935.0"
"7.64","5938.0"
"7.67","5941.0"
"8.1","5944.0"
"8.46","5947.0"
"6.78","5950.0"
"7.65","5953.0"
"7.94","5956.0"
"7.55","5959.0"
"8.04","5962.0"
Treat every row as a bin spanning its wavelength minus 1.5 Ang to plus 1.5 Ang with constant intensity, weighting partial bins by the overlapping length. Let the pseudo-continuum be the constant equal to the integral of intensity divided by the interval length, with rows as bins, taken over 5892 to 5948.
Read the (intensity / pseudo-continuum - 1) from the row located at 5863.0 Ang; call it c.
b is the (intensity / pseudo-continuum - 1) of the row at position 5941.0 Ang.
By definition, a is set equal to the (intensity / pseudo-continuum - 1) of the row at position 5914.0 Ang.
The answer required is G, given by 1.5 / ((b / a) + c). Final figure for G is 9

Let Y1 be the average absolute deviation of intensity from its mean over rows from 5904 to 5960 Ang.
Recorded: 0.31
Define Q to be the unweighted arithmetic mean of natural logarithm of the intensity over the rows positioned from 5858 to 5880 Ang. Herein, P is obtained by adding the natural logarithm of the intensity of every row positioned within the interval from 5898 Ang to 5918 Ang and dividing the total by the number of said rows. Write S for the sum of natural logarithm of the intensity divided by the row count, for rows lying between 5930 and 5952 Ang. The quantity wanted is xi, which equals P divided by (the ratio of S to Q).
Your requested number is 2.08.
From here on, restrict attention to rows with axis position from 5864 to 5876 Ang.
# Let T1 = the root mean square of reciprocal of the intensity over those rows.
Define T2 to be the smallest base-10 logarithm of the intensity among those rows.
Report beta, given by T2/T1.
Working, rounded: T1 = 0.1208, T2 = 0.89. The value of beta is 7.35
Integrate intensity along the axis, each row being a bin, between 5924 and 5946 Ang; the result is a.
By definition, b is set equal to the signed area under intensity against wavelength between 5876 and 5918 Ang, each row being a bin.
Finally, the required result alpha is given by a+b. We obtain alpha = 479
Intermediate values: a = 171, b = 308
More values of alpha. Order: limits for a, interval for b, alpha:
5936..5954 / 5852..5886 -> 409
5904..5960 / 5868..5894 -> 629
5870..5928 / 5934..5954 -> 592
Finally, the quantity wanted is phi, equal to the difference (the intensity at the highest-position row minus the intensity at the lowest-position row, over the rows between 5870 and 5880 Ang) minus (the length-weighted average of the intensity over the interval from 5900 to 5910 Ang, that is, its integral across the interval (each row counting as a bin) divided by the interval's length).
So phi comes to -8.4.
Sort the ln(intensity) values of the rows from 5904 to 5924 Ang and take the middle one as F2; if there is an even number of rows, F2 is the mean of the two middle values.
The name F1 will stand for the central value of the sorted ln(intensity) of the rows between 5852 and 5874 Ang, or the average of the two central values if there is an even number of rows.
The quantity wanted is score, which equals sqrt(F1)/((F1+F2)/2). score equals 0.701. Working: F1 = 2.07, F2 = 2.032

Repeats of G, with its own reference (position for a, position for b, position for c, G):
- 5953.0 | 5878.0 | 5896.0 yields 1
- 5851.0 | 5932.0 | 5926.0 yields 34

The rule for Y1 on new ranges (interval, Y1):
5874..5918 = 0.60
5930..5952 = 0.39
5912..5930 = 0.22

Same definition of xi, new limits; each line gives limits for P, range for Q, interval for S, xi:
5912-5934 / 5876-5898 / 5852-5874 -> 1.92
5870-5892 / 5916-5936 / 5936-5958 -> 2.05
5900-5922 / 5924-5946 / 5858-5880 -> 1.99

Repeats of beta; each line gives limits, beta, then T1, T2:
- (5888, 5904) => 5.05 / 0.1500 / 0.76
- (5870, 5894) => 5.88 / 0.1347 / 0.79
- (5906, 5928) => 6.50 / 0.1308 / 0.85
